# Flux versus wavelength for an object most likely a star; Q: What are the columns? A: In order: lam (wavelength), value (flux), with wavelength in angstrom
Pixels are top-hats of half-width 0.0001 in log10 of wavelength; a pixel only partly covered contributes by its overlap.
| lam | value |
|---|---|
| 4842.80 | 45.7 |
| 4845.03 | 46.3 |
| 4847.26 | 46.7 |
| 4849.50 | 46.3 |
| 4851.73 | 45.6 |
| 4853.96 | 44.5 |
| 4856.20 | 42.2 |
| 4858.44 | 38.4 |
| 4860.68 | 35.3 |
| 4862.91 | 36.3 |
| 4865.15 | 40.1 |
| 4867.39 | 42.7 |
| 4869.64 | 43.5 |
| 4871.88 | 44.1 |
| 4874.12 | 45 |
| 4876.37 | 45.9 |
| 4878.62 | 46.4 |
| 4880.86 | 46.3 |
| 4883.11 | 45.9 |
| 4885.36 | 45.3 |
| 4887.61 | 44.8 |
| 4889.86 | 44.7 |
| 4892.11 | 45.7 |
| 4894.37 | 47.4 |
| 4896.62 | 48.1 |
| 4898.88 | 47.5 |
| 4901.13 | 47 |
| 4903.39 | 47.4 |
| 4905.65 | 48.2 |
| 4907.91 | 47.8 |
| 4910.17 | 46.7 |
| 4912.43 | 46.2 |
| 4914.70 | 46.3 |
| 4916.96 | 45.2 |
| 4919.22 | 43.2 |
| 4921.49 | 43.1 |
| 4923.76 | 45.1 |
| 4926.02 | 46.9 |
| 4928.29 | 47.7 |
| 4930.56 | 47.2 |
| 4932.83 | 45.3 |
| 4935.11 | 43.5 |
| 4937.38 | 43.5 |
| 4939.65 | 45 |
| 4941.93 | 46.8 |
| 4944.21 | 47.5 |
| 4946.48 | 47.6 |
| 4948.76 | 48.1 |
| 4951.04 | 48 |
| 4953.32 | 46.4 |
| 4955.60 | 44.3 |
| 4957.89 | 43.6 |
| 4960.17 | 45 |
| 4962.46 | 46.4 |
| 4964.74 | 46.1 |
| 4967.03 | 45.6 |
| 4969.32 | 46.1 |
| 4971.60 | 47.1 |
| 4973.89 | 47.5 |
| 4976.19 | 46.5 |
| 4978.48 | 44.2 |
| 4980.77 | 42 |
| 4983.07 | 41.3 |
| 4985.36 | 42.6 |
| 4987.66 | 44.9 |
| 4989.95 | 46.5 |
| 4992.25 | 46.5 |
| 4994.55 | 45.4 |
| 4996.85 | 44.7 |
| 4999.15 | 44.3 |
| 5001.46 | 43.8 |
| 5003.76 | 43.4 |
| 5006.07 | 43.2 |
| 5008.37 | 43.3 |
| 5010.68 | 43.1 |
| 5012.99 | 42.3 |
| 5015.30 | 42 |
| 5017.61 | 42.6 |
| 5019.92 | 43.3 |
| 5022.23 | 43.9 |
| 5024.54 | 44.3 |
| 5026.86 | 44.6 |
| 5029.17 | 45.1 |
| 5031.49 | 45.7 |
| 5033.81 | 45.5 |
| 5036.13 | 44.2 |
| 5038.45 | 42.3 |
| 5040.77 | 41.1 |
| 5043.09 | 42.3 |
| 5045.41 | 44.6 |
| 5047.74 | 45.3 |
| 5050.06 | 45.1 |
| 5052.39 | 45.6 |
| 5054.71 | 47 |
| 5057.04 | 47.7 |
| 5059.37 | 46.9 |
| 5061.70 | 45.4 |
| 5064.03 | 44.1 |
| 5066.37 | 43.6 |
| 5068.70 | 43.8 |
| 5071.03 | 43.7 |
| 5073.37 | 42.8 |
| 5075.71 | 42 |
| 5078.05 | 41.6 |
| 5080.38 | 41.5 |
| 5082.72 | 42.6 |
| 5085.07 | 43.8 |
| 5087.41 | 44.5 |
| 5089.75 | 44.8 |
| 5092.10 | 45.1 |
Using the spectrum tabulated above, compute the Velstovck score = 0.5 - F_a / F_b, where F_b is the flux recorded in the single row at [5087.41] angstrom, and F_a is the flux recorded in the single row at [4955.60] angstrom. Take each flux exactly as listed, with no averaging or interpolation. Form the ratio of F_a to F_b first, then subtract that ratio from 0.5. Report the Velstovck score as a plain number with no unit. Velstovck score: -0.50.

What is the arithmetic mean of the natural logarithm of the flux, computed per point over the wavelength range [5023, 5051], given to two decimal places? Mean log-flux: 3.79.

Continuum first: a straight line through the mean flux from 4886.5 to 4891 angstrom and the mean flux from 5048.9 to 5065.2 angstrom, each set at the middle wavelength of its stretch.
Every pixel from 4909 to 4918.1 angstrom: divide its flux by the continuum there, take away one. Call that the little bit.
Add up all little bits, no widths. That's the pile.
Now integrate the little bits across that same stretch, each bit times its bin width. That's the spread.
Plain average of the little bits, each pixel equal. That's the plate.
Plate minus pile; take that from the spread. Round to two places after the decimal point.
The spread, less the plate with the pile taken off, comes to 0.31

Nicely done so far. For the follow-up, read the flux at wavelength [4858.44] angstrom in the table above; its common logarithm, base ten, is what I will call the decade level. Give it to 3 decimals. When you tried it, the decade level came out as 1.584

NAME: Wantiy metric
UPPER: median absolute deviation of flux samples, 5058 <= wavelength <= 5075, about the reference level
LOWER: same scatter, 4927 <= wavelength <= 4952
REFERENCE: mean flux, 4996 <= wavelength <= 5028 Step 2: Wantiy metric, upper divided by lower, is 0.17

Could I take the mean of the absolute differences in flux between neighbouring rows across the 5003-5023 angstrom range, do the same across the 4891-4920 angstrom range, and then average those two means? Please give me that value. 0.63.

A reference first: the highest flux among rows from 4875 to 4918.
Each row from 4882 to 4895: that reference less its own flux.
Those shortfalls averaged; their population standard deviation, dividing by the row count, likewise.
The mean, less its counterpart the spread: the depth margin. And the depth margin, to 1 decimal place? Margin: 1.7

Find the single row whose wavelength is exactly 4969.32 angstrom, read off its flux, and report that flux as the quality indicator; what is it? 46.1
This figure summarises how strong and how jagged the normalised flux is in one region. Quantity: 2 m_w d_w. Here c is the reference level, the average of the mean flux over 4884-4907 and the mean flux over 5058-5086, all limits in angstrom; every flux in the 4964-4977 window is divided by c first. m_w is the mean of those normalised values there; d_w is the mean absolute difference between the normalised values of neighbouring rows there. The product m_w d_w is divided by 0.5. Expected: 0.031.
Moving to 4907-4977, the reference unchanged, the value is 0.044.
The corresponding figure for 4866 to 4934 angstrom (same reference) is 0.036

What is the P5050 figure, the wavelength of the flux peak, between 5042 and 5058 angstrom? 5057.04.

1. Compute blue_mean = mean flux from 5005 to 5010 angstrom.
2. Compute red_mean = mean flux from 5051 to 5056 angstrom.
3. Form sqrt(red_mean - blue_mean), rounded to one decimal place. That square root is 1.7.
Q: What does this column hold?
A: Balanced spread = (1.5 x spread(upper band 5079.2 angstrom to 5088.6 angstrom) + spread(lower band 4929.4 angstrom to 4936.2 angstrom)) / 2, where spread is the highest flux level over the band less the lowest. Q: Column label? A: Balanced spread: 4.1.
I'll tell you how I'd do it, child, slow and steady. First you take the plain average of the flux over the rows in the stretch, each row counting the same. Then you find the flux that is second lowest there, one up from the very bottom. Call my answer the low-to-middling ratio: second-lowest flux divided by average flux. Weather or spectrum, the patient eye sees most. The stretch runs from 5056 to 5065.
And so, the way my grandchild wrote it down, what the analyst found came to 0.986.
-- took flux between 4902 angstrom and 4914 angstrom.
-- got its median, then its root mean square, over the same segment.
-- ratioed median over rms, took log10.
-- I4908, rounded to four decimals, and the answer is 0.0012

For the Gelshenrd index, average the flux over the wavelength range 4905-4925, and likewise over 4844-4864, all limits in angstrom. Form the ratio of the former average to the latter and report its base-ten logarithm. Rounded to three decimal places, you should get 0.033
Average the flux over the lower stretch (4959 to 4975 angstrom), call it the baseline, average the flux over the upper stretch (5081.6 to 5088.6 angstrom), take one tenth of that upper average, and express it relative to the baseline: 0.0943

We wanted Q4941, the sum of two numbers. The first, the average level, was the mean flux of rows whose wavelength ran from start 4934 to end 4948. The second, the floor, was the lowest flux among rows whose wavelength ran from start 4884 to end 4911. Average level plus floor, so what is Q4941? 90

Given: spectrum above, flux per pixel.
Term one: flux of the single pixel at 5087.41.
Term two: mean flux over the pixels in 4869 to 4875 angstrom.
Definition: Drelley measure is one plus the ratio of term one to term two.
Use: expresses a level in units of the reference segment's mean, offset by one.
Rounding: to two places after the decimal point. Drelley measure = 2.01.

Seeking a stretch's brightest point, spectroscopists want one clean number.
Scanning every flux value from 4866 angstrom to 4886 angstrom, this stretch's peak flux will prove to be 46.4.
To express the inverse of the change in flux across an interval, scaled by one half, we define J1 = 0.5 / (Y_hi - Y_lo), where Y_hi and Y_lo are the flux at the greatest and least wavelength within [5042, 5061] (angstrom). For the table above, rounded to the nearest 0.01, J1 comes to 0.11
